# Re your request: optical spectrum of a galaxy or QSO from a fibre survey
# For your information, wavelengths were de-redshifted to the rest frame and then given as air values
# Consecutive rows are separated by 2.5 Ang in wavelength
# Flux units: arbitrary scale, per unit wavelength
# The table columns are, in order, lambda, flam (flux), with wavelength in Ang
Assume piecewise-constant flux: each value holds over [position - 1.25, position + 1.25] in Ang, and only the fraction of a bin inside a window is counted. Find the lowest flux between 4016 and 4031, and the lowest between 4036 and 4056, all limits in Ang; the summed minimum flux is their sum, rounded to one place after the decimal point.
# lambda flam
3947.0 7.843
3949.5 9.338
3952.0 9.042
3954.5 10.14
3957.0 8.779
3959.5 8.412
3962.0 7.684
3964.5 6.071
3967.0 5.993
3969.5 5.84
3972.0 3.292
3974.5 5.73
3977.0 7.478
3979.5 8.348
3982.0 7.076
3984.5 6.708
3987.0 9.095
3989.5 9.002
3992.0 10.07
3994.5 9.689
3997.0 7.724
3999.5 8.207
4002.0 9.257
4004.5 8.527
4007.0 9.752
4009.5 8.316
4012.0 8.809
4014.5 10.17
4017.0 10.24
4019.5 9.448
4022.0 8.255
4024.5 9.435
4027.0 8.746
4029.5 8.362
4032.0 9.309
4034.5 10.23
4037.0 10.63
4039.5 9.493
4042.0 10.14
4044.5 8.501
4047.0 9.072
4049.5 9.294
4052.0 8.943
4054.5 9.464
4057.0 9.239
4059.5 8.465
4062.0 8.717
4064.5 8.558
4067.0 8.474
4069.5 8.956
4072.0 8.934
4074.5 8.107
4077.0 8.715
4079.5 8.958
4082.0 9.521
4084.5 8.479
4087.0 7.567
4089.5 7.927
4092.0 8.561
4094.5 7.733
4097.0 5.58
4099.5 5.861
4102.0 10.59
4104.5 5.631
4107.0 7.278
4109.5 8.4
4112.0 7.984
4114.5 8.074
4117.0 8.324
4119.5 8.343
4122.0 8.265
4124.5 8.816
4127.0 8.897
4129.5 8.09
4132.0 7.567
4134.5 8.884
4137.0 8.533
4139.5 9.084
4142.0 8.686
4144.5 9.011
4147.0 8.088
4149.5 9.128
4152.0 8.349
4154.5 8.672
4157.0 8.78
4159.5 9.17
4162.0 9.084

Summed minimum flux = 16.8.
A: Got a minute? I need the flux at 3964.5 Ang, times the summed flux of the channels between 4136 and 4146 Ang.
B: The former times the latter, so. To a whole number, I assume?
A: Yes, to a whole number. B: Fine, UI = 214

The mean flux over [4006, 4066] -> 9.2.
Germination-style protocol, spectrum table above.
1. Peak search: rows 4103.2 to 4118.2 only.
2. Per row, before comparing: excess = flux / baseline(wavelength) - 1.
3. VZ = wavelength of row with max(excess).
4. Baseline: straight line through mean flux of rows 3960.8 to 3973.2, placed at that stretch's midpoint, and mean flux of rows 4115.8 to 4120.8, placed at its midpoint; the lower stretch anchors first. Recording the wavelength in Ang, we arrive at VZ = 4109.5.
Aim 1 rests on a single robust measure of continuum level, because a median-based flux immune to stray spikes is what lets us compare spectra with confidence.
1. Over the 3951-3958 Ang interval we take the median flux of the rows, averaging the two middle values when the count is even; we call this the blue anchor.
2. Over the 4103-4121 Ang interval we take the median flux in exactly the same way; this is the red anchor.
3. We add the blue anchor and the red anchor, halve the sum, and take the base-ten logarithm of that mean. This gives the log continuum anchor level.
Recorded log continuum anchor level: 0.932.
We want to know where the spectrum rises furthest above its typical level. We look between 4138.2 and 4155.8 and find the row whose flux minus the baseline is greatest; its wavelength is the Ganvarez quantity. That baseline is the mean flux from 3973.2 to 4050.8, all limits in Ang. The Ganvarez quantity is 4149.5 Ang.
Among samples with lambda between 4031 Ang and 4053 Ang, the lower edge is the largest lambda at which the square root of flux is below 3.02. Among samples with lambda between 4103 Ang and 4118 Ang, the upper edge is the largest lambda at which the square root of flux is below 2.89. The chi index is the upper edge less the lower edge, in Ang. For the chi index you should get 65.0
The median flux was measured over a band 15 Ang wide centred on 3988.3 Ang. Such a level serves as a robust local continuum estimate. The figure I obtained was 9.0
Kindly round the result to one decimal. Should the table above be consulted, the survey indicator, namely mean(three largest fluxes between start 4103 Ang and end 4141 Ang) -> 9.0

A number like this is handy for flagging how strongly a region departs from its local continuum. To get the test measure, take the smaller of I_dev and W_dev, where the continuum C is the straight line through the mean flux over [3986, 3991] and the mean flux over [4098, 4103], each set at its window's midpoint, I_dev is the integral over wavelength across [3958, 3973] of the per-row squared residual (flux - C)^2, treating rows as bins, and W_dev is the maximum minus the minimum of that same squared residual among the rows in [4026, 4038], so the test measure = 4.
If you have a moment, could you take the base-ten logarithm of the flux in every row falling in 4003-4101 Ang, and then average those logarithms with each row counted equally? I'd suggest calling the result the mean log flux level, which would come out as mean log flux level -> 0.942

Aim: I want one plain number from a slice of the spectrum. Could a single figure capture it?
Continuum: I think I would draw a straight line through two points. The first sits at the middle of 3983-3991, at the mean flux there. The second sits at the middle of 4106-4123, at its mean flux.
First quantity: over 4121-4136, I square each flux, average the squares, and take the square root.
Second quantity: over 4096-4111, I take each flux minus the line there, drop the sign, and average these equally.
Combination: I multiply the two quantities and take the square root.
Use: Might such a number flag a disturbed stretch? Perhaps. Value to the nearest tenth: 3.9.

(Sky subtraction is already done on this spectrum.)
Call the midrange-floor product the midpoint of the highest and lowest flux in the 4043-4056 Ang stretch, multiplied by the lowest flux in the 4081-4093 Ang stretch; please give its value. 68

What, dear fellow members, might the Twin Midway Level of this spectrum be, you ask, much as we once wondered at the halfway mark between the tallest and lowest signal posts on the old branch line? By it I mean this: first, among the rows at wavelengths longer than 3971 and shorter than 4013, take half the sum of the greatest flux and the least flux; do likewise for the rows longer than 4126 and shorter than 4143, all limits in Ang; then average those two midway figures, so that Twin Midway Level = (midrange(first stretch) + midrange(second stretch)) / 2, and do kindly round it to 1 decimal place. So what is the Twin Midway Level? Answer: 7.5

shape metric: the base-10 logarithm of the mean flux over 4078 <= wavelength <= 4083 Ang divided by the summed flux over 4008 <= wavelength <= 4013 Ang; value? -0.27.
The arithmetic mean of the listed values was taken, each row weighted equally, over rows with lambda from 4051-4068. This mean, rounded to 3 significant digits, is 8.84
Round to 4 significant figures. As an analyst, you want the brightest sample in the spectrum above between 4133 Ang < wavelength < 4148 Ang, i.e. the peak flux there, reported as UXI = 9.084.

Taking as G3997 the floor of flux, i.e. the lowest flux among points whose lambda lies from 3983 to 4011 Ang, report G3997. 6.708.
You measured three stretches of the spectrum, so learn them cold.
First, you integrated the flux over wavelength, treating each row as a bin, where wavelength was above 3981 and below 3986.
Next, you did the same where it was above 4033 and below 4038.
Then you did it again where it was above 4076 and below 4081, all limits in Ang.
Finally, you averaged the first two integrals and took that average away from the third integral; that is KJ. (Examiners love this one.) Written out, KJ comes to 1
